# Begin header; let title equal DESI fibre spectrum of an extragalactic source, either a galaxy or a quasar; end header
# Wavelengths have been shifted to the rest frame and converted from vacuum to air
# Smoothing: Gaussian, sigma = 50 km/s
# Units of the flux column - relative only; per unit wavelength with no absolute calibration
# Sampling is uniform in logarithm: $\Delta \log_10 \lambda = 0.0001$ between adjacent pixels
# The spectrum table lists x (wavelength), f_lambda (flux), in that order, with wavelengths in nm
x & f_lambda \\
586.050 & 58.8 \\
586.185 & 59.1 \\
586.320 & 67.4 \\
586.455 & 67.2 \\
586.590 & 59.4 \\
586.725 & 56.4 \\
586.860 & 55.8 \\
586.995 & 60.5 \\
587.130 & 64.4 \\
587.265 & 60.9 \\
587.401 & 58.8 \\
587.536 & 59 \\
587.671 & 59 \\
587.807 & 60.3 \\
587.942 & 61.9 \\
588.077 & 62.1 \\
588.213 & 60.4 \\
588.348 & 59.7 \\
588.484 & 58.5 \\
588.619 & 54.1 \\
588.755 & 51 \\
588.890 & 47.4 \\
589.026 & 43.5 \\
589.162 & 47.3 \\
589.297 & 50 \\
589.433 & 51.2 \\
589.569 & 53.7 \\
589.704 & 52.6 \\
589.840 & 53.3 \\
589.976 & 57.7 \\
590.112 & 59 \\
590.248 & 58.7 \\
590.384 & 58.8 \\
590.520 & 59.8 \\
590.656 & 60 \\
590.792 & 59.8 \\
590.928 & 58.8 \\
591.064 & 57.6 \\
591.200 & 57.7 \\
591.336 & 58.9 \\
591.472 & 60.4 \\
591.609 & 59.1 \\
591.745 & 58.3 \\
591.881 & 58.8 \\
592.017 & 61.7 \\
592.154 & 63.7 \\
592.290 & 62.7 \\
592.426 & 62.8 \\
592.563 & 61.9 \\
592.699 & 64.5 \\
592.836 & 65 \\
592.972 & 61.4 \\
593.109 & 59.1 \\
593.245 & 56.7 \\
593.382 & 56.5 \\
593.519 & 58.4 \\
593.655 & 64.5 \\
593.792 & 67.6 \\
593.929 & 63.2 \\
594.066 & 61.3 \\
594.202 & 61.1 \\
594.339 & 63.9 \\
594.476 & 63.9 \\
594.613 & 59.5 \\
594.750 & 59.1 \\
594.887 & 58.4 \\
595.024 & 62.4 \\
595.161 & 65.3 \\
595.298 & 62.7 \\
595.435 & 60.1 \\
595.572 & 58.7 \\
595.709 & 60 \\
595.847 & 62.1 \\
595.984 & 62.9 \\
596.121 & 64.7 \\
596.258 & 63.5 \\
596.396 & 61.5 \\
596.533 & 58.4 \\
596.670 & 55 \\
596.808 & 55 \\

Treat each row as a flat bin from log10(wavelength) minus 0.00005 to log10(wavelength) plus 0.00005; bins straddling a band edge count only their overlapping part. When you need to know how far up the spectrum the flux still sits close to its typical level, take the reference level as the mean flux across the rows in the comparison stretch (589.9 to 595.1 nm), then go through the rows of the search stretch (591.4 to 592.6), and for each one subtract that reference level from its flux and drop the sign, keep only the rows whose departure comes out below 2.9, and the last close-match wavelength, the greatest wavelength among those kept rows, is 592.563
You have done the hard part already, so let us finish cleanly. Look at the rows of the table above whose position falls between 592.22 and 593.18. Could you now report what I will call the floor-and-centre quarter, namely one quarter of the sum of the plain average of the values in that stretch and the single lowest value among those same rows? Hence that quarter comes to 30.40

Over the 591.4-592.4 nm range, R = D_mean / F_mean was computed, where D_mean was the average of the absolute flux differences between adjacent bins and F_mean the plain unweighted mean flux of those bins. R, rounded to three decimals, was 0.023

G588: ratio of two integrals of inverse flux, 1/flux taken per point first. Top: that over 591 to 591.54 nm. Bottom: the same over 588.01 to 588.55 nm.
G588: 1.03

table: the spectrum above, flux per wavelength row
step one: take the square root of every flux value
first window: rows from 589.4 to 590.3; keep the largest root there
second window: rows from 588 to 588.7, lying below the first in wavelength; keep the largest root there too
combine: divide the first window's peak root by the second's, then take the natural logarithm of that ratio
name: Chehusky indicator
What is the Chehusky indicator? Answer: -0.03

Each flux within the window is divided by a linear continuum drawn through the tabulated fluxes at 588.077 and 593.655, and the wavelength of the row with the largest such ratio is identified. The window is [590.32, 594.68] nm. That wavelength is 593.792 nm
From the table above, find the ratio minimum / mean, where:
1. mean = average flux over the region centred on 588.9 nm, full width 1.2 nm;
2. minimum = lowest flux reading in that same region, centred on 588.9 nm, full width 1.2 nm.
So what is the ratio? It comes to 0.85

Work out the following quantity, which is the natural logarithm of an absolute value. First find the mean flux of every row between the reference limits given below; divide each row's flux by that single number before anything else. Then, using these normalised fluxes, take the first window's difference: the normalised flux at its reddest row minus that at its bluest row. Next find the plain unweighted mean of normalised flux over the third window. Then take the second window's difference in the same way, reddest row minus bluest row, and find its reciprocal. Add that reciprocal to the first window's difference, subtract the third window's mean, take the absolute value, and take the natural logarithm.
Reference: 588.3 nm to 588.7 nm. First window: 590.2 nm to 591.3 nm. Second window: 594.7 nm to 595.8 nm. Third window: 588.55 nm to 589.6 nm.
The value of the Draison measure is 4.1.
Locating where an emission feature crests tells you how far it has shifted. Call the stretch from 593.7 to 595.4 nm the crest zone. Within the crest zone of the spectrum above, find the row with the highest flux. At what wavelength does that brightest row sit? 593.792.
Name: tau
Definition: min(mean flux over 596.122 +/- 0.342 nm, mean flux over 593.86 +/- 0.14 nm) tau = 62.9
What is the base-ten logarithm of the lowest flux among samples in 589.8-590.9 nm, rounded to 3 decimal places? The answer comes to 1.727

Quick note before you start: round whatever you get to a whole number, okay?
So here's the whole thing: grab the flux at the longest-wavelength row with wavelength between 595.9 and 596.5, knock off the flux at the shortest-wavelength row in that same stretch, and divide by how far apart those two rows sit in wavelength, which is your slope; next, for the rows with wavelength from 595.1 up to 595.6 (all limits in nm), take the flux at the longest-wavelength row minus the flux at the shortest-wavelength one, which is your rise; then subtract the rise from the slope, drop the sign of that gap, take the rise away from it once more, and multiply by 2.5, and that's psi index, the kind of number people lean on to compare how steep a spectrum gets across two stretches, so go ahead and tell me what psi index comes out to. 25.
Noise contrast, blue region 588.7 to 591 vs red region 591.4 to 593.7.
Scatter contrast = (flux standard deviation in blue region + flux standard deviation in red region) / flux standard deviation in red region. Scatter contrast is 2.9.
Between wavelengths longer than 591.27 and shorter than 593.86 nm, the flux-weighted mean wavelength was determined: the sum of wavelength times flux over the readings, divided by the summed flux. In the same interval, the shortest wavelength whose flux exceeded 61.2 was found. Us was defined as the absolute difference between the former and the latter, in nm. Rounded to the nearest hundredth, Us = 0.55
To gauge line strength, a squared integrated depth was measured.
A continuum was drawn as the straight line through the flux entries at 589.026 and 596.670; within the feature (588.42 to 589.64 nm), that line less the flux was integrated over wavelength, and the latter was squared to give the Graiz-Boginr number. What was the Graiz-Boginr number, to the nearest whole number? 78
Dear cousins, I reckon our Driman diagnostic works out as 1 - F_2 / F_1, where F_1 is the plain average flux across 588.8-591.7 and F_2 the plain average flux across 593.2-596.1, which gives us -0.11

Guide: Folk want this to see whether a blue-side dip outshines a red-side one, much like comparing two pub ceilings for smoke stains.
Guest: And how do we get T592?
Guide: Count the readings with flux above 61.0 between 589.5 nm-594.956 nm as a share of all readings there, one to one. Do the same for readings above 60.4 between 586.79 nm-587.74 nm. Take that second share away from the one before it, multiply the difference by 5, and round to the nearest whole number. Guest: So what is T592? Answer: 0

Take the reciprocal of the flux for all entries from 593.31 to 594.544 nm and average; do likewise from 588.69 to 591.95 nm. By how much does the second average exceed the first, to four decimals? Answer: 0.0020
